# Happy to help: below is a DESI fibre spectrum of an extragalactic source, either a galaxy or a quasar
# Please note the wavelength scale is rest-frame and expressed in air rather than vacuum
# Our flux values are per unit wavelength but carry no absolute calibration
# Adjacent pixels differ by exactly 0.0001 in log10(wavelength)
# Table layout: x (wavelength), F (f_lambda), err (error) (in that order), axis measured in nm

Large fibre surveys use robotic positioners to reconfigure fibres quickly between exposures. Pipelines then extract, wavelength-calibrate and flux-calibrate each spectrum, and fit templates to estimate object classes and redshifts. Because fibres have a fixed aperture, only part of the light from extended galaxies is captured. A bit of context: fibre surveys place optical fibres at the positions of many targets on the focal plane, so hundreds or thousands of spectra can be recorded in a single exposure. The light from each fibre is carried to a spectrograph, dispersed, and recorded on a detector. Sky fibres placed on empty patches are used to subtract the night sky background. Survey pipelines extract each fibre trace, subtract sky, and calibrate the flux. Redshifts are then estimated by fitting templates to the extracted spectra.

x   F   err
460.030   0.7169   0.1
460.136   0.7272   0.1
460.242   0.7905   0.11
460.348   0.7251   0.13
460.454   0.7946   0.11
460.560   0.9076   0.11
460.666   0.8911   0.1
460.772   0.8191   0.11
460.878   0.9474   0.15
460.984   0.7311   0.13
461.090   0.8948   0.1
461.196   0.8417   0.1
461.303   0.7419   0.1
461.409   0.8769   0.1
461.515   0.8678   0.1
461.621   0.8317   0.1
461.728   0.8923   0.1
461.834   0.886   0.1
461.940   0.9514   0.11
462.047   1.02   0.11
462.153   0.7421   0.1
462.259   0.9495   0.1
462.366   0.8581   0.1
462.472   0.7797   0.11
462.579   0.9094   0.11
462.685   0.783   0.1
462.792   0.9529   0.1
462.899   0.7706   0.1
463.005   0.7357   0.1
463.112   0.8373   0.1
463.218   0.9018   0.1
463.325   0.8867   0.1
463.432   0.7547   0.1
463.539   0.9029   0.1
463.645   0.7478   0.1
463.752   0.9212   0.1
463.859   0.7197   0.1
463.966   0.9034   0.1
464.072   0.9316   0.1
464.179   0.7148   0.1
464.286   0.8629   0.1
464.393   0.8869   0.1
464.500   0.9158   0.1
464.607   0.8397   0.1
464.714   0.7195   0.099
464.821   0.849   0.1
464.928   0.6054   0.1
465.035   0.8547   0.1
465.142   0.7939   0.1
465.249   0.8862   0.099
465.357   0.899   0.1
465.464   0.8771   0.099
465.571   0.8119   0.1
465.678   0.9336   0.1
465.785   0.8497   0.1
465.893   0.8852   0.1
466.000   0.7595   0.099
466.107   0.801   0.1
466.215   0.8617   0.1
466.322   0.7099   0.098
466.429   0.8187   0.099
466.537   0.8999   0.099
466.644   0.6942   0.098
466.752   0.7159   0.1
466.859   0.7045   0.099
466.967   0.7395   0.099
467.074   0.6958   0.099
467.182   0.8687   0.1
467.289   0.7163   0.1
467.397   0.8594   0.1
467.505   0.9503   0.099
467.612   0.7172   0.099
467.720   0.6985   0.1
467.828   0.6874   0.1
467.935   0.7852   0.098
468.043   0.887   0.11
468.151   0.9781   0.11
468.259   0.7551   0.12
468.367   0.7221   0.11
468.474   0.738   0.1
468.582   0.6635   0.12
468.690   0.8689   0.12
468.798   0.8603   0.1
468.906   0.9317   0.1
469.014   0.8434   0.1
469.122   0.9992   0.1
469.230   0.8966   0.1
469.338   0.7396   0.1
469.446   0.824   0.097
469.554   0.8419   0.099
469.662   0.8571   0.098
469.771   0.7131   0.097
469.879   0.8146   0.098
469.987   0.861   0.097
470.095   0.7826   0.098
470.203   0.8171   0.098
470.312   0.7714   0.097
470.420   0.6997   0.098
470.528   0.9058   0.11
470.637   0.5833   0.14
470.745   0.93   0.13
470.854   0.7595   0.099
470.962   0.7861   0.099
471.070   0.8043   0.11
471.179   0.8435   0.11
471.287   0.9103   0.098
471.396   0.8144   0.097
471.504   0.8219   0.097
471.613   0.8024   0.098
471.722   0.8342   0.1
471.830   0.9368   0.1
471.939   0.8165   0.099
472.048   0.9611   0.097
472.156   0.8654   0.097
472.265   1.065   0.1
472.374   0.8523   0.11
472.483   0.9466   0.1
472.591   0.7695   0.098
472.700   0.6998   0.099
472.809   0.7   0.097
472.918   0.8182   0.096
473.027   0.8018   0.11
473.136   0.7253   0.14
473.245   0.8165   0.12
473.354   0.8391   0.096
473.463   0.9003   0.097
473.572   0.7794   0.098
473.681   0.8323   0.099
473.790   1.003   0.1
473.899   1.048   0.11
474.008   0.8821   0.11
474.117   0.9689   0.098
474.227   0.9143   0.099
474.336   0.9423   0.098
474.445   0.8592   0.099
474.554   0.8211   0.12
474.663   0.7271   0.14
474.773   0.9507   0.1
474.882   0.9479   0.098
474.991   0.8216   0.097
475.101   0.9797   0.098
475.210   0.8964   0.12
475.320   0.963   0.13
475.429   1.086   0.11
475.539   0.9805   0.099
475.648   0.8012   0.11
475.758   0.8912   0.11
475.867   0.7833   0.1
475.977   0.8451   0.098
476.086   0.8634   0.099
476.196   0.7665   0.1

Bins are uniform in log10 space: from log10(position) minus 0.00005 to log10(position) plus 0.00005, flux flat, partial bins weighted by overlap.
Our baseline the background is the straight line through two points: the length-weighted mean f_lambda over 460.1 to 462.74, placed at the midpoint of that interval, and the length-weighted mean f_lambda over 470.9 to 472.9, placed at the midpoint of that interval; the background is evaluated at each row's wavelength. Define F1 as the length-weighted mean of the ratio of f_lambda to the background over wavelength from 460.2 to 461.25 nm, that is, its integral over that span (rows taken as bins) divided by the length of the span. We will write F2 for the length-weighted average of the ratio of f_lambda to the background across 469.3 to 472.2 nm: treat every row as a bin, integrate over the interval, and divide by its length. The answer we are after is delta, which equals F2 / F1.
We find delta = 0.98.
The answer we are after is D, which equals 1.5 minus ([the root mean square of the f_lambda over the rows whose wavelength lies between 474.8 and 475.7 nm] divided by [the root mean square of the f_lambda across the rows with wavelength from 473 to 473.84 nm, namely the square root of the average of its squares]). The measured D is 0.38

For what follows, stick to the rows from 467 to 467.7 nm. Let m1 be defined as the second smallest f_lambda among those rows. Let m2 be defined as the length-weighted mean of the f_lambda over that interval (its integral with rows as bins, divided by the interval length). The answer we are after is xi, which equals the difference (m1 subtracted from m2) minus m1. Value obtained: -0.64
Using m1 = 0.7163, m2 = 0.79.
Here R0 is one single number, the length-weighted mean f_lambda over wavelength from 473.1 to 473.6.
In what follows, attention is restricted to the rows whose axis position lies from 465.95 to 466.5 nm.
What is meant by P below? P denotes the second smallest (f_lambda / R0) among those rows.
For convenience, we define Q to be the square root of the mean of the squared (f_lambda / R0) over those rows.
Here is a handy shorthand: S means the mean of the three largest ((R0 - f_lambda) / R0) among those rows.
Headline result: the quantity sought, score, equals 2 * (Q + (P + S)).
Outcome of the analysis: 3.94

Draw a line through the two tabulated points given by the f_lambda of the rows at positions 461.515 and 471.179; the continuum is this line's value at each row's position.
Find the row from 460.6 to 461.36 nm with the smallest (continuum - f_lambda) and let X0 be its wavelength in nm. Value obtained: 460.878 nm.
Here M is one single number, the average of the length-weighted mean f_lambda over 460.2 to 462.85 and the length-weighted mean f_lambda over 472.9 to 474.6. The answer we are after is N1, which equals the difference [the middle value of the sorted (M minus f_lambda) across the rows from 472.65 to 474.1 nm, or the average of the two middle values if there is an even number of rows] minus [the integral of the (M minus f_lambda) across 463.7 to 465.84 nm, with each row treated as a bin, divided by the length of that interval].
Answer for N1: 0.02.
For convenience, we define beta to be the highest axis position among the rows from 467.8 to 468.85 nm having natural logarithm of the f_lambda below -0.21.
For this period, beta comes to 468.582 nm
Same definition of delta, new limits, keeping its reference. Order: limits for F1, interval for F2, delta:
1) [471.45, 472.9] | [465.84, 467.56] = 0.93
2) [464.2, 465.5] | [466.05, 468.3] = 0.95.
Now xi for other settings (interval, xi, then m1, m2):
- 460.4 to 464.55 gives -0.59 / 0.7197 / 0.85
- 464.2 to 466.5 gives -0.59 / 0.7099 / 0.83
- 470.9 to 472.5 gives -0.74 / 0.8024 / 0.87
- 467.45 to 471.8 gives -0.51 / 0.6635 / 0.81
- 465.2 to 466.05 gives -0.76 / 0.8119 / 0.86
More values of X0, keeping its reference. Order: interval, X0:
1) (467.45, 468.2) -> 468.151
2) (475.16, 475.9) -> 475.429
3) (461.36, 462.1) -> 462.047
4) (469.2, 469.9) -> 469.230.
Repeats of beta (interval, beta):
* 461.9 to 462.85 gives 462.685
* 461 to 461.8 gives 461.303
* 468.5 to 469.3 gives 468.582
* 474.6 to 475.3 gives 474.663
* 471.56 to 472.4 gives 471.613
